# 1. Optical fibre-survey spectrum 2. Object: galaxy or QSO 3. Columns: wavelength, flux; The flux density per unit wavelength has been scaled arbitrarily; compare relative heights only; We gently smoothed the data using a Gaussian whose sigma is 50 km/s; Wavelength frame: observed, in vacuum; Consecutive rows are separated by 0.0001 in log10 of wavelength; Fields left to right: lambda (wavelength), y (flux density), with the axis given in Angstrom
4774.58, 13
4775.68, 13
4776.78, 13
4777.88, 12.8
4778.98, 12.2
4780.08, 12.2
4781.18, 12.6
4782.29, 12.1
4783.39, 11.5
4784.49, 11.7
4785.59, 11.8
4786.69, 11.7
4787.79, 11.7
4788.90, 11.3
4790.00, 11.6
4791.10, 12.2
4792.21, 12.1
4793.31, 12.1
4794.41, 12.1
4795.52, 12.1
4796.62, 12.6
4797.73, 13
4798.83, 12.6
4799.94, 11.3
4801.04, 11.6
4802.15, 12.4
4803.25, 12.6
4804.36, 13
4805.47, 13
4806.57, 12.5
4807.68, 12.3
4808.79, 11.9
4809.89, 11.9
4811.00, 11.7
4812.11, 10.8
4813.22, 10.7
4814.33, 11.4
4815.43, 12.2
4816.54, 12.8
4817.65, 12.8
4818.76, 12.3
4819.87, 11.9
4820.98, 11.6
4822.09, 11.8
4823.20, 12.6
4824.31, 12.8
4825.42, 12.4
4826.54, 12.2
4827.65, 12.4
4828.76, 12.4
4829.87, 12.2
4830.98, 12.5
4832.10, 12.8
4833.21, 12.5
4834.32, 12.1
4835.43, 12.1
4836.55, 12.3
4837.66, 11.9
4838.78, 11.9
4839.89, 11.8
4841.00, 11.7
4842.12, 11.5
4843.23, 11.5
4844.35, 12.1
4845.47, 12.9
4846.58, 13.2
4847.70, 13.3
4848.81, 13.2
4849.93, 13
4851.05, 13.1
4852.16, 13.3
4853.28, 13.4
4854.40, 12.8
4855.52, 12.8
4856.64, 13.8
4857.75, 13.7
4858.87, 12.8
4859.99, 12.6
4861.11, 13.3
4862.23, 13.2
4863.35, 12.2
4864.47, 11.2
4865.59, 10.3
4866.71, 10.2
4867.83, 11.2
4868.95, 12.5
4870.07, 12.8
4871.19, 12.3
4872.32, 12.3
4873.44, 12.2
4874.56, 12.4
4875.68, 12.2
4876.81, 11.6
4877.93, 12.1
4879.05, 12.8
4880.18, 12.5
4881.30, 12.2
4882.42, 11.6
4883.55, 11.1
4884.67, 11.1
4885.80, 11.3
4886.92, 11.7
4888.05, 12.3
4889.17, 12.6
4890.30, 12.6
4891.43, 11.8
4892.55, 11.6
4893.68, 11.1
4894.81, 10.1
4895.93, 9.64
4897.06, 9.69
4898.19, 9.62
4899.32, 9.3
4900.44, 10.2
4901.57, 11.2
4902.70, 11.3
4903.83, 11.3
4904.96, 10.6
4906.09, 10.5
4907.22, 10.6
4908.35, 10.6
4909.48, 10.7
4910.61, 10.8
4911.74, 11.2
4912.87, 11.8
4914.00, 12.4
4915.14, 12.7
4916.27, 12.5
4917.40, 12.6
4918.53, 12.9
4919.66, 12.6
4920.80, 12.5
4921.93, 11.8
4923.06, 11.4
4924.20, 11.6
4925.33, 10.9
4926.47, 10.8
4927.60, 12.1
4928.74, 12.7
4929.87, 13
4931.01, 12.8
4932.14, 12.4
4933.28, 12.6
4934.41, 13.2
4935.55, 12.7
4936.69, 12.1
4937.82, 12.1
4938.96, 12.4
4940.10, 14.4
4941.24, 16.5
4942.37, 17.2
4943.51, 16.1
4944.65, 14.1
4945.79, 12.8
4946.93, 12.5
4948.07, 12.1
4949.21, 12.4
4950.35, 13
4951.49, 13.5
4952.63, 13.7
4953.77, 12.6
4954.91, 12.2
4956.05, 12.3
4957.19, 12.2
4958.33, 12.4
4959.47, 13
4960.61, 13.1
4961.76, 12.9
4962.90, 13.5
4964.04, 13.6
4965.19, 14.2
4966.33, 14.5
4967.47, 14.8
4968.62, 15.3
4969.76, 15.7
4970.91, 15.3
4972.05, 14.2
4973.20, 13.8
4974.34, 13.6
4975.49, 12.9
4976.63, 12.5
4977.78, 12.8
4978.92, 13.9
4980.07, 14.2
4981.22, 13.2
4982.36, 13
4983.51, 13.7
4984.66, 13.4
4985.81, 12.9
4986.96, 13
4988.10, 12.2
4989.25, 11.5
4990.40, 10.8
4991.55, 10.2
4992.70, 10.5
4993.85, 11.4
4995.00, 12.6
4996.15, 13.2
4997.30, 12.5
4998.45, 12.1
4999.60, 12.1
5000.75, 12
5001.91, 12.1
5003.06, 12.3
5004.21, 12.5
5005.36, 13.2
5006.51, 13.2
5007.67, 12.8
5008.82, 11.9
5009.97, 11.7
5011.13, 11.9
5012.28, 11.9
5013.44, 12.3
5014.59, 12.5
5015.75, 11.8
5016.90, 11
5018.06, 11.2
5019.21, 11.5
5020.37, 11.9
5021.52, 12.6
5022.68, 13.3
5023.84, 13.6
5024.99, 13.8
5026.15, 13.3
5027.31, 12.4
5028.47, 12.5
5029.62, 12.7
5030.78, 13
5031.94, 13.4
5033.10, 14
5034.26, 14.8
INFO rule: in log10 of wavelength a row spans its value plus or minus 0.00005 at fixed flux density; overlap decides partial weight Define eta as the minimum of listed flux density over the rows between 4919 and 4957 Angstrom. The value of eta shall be 10.8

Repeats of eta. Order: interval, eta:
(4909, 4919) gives 10.7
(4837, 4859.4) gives 11.5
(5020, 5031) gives 11.9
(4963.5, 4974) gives 13.6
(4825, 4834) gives 12.2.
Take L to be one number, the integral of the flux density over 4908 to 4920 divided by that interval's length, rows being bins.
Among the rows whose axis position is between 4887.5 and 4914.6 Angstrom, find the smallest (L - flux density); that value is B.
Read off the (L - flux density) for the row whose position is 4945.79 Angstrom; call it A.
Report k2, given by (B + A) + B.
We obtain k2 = -2.3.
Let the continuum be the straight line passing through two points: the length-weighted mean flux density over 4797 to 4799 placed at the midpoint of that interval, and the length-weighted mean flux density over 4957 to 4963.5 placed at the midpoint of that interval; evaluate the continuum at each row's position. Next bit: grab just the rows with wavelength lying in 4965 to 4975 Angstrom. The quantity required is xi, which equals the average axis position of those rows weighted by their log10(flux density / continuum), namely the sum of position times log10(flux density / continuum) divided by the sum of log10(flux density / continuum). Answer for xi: 4969.3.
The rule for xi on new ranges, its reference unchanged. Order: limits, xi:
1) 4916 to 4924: 4921.3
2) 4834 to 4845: 4839.9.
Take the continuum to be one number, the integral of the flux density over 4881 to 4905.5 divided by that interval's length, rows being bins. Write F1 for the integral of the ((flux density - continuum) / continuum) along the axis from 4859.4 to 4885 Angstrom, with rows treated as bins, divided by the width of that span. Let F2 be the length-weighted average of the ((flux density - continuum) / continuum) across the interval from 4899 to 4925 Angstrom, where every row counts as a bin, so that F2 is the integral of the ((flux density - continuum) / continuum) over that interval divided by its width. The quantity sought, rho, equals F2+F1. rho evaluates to 0.118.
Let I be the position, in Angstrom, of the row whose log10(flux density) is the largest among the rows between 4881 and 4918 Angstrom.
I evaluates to 4915.14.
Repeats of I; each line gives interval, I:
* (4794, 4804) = 4797.73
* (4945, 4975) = 4969.76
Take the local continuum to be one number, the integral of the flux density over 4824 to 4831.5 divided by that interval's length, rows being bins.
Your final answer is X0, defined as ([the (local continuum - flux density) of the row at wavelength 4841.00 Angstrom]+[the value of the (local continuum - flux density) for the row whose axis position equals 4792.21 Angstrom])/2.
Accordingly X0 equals 0.50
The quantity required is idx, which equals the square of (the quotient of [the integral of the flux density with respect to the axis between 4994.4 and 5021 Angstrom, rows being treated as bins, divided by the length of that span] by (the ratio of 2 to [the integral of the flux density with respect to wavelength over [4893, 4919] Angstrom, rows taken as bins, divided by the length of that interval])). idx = 4500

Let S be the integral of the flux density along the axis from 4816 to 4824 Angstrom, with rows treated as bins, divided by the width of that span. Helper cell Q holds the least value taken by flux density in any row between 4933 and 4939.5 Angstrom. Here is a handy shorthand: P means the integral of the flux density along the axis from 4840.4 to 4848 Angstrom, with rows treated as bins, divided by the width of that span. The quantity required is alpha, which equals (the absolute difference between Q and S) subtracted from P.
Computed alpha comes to 12.1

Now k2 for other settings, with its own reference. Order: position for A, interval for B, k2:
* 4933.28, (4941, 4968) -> -11.3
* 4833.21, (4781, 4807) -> -2.8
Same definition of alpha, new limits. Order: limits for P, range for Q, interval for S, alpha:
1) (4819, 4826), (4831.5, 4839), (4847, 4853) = 10.9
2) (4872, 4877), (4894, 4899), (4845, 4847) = 8.7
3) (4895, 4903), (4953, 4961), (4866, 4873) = 9.8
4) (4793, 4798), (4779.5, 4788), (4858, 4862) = 10.9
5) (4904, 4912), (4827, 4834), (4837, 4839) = 10.4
